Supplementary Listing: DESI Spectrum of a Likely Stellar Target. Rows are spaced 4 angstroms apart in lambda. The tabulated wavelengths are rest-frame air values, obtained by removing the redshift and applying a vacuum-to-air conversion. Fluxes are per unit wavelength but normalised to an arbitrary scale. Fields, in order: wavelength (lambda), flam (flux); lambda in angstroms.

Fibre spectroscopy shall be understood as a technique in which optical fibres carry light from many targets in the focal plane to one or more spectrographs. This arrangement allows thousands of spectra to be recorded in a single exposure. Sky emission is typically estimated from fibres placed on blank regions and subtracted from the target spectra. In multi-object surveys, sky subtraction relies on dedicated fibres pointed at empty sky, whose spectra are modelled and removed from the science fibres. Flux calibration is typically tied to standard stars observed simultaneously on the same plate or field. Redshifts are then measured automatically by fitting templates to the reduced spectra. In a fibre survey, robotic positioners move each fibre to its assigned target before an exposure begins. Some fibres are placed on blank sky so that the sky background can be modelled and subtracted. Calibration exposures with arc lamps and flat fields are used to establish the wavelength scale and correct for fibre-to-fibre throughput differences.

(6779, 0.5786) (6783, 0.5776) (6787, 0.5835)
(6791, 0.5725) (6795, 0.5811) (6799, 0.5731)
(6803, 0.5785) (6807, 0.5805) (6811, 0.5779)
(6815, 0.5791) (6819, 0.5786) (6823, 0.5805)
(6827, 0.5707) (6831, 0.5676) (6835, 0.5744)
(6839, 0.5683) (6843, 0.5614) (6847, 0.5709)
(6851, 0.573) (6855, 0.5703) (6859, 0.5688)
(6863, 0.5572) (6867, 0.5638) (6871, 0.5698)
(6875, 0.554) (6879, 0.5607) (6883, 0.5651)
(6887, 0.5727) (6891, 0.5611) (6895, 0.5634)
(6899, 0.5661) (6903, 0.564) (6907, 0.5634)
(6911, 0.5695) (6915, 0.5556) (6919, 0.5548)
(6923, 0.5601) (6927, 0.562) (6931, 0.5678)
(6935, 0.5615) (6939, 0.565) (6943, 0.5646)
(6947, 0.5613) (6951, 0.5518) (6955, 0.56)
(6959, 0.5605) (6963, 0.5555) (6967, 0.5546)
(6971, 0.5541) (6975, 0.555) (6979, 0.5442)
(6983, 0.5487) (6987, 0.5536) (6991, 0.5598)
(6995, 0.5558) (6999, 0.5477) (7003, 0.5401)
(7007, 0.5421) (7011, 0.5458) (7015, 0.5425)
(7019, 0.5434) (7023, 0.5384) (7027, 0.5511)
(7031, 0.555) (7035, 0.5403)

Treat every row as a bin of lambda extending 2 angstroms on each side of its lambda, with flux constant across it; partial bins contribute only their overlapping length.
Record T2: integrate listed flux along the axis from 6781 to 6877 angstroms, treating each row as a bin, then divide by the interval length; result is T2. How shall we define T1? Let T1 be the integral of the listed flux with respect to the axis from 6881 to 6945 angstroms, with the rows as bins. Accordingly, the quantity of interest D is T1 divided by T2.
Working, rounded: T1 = 36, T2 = 0.572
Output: 63.0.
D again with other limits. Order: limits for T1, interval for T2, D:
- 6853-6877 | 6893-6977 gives 24.1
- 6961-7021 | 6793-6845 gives 57.4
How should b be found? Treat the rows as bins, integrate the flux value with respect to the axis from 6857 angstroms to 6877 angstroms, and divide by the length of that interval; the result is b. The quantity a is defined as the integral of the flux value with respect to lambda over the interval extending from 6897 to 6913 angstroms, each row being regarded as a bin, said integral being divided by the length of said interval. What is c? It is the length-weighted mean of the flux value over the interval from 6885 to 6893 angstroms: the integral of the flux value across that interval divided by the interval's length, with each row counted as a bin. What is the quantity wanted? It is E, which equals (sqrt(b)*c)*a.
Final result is 0.241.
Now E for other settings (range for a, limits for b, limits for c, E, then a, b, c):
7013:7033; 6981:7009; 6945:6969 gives 0.226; 0.546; 0.550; 0.557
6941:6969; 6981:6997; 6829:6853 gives 0.237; 0.558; 0.554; 0.569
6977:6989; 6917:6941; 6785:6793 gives 0.238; 0.549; 0.562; 0.578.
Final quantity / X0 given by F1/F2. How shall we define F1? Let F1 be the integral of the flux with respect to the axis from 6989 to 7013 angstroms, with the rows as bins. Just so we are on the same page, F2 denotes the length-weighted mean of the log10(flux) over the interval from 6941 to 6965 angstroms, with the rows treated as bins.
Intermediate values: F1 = 13.2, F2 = -0.2526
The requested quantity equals -52.1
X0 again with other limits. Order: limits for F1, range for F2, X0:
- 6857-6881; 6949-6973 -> -53.0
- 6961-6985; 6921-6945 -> -53.2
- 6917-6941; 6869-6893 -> -54.2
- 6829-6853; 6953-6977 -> -53.7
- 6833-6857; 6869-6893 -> -55.0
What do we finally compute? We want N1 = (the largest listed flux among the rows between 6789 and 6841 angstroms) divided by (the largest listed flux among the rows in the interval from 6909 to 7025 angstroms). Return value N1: 1.02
